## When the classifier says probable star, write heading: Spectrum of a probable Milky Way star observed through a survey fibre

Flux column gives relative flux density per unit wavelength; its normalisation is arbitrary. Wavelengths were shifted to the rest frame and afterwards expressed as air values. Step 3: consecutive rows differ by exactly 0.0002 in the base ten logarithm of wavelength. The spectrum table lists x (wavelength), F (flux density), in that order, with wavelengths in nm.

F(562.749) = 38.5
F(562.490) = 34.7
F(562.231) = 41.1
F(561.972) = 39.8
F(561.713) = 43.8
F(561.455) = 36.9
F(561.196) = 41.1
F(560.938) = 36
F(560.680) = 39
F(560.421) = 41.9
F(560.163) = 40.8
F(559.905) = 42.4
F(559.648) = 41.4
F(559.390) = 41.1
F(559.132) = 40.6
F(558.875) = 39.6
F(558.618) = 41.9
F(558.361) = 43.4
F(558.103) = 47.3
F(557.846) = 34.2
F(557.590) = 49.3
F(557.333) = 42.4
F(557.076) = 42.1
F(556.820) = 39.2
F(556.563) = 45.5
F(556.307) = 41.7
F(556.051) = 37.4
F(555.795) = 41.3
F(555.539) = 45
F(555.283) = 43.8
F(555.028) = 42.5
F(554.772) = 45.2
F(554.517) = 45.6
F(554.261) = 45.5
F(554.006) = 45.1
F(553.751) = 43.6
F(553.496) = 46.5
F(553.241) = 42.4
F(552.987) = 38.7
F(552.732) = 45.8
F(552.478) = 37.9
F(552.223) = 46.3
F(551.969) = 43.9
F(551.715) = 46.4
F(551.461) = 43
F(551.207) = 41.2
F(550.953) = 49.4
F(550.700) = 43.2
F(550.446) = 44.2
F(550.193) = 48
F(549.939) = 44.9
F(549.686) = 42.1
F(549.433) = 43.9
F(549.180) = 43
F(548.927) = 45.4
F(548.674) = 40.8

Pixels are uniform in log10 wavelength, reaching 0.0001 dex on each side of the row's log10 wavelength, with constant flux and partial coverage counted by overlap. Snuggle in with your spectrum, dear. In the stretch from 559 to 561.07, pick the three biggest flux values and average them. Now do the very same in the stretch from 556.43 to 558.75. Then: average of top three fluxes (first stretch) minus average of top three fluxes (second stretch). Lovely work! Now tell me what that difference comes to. -5.5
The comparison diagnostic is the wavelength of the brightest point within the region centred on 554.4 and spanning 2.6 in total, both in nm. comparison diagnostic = 553.496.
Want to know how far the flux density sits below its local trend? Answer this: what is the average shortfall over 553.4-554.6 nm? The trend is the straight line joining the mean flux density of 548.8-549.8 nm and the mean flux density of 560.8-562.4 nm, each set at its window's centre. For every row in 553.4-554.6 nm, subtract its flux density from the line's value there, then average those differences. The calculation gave -3.1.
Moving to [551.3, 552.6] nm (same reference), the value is -0.7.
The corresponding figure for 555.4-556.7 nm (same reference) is -0.7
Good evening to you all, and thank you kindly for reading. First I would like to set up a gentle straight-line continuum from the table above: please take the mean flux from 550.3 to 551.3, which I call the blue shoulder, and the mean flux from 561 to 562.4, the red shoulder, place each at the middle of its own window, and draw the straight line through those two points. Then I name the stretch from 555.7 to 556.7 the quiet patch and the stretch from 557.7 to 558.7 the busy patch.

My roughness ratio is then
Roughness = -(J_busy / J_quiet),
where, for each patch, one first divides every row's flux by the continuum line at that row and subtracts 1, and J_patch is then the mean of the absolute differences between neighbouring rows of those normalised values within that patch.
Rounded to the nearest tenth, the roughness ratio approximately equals -1.5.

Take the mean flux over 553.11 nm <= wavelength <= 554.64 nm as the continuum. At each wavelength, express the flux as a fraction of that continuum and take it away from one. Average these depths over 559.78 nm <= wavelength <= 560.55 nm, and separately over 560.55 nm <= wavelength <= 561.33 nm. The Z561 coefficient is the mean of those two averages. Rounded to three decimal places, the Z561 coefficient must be 0.102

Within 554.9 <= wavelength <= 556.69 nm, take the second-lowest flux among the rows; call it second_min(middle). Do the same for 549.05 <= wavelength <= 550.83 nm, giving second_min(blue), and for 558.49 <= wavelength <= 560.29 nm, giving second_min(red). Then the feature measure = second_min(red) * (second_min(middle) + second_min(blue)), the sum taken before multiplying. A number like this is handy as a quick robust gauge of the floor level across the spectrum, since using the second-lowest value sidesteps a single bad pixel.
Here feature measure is 3423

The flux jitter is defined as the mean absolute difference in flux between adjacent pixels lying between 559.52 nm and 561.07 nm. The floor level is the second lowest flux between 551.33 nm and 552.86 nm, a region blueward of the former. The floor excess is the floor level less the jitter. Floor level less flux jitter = 41.1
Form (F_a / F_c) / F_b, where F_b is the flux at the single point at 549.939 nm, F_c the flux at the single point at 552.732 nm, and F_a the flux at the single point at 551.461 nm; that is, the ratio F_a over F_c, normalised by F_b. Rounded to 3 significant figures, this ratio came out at 0.0209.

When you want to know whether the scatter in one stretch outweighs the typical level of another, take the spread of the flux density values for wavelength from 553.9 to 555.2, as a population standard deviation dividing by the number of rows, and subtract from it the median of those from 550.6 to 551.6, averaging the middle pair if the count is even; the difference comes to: -41.9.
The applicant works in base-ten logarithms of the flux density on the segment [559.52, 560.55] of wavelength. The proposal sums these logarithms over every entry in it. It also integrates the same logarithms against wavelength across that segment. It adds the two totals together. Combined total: 8.15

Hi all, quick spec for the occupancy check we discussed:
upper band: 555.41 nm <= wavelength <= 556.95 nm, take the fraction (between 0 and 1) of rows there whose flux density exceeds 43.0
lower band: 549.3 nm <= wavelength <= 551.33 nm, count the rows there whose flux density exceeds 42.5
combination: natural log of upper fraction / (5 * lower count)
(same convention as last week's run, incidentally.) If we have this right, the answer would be -4.5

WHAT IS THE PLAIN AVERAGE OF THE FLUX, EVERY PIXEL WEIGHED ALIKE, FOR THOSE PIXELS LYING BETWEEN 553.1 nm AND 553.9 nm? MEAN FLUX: 44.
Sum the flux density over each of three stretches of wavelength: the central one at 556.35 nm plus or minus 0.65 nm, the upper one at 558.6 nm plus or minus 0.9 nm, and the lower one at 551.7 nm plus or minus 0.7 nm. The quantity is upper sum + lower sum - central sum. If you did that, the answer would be 304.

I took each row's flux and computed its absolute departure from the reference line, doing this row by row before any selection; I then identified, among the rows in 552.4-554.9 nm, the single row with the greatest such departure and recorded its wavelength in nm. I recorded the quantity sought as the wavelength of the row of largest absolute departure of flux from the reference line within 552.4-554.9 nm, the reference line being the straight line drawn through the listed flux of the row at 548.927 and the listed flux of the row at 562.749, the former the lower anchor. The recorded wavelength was 552.478 nm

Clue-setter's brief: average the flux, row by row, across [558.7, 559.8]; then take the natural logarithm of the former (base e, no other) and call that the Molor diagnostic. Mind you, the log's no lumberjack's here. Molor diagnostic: 3.71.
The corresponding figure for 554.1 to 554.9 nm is 3.82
